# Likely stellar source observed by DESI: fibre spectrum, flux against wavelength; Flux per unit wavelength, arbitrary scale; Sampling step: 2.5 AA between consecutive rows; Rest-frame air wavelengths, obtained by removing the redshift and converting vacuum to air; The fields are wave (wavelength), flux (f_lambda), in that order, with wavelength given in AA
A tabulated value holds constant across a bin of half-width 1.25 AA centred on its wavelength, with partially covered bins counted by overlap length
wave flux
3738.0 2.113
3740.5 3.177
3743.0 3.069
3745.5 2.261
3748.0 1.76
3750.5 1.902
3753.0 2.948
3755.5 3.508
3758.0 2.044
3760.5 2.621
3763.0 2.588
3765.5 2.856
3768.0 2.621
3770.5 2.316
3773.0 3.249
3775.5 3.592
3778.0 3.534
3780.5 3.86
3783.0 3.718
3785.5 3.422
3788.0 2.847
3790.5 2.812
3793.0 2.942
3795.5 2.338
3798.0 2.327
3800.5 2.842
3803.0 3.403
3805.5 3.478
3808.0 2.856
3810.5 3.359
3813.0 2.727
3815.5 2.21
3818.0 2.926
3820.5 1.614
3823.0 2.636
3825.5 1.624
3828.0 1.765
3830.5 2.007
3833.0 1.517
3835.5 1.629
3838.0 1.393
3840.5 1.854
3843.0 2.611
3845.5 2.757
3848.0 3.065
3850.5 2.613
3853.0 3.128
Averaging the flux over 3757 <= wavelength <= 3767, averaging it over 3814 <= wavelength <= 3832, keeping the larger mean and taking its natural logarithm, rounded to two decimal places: 0.93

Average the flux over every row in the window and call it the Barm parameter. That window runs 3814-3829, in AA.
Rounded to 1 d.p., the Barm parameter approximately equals 2.1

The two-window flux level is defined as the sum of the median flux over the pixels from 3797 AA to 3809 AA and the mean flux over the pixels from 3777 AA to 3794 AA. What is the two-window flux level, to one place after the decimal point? 6.2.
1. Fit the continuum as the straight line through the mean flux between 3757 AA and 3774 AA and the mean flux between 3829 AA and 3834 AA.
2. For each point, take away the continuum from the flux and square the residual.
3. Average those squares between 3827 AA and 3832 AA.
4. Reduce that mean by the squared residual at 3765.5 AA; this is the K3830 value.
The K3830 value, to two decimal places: -0.03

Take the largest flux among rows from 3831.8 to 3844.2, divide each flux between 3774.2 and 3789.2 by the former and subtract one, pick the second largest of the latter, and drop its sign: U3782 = 0.42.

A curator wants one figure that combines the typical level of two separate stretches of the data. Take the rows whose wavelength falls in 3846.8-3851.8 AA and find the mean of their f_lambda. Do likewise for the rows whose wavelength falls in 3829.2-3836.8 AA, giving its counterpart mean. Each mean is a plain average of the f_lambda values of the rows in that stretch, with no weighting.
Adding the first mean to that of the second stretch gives 4.6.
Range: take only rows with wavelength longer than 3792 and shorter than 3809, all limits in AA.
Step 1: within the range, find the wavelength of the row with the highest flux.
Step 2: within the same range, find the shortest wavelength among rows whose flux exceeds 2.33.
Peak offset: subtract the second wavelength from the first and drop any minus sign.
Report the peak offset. 12.5 AA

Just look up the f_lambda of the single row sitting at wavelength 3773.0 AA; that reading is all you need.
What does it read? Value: 3.249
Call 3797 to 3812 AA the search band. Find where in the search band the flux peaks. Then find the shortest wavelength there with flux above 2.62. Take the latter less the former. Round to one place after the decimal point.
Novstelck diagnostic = -5.0 AA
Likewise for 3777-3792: -2.5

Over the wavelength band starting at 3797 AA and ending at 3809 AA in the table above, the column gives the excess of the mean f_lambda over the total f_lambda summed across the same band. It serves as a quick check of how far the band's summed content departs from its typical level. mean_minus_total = -12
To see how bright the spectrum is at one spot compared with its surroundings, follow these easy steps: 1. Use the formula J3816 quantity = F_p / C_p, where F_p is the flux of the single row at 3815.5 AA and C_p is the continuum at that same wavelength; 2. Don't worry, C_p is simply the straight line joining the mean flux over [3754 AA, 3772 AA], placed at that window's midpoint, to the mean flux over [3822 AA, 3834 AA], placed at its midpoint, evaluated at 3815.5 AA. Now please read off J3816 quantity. 1.08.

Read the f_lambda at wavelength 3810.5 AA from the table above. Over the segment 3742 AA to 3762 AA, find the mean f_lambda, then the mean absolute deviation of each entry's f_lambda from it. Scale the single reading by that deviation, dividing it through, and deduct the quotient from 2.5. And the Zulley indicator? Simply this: -3.9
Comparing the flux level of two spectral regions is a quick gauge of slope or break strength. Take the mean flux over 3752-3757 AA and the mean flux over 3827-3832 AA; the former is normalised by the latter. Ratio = 1.7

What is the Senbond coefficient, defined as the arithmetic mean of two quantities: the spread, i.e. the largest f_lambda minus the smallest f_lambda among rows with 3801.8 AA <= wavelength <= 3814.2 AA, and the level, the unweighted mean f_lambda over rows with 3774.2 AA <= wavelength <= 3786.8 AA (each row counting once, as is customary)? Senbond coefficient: 2.19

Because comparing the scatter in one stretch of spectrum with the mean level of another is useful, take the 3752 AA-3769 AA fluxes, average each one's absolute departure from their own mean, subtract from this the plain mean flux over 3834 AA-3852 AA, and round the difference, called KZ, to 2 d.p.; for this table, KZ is -1.96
